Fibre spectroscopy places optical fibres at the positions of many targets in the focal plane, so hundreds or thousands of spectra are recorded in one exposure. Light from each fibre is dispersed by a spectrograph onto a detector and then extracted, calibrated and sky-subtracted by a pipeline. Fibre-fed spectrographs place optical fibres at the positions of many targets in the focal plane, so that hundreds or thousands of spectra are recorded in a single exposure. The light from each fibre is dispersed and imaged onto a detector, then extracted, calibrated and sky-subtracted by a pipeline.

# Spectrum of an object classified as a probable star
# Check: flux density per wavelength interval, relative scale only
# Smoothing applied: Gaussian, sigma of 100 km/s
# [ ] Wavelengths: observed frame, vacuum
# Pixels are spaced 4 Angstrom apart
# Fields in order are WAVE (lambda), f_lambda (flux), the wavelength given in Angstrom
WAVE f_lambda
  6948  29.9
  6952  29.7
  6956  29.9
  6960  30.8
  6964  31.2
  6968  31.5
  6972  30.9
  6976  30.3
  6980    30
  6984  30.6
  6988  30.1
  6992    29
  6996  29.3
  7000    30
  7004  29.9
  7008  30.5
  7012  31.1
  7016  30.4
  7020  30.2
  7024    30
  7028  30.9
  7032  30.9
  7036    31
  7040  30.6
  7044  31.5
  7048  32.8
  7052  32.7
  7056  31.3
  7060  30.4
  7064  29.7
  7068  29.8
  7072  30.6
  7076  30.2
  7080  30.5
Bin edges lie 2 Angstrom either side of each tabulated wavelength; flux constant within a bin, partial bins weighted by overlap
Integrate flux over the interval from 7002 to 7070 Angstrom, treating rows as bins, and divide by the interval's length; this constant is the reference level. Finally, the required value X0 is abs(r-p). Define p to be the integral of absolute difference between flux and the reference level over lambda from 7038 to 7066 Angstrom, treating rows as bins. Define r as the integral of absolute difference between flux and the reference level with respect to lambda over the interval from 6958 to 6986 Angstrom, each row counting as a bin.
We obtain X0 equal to 16.4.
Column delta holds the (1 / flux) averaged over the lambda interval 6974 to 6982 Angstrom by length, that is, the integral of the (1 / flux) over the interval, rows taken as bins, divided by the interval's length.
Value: 0.0332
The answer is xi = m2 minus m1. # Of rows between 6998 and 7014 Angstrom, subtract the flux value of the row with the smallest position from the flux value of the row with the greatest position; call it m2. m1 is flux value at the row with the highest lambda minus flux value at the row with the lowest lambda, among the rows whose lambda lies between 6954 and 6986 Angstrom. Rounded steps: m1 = 0.7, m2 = 1.1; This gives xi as 0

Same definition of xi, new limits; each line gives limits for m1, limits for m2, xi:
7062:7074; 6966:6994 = -3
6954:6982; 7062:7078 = 0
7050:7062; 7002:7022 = 3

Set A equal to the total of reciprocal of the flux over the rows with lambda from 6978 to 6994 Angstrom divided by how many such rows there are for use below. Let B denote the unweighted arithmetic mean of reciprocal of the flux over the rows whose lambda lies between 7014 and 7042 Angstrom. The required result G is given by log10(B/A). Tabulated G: -0.009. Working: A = 0.0334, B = 0.0327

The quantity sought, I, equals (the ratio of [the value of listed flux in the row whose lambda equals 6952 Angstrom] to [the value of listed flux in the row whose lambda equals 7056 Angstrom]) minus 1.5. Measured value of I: -0.551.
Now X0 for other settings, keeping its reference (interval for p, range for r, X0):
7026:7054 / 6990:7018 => 3.4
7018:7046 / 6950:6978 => 4.0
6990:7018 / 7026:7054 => 3.4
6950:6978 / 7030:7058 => 7.5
